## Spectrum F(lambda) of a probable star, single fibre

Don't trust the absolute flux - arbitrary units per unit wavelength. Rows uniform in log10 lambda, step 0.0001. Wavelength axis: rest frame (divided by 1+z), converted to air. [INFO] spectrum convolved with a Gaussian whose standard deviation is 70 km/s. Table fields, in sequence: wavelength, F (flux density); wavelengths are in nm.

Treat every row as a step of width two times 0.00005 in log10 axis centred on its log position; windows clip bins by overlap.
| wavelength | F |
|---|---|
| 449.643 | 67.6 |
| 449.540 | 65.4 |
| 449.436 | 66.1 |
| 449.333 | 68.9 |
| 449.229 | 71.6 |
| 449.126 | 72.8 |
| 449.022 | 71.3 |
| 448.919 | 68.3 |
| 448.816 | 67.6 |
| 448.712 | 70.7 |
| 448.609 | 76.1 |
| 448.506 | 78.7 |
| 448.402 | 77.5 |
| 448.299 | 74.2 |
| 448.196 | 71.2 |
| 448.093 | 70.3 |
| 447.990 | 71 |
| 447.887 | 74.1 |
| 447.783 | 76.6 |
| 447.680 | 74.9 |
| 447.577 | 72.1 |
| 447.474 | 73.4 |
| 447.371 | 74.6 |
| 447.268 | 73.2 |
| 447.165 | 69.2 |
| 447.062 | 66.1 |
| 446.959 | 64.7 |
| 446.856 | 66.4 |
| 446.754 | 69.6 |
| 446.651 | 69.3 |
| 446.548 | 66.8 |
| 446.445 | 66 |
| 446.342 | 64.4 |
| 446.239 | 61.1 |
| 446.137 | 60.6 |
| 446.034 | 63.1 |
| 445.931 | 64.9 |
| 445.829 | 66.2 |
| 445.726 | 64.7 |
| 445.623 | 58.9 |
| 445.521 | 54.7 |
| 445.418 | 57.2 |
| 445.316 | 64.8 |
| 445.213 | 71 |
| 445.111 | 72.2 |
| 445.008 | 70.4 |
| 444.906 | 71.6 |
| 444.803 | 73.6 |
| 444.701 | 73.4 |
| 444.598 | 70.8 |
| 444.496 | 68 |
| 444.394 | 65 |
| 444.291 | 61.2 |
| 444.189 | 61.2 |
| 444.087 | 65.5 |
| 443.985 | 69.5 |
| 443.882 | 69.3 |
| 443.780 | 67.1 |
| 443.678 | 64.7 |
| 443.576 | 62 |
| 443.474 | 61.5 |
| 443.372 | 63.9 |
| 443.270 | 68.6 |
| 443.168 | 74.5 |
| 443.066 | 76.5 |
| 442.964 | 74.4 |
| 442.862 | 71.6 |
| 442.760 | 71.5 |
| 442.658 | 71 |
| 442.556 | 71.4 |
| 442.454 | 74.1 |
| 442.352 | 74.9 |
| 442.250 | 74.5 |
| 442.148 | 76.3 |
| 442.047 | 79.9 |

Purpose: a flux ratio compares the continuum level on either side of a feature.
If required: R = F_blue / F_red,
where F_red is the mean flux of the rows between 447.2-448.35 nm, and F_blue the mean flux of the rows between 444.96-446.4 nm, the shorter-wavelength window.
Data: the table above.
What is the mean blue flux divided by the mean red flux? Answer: 0.87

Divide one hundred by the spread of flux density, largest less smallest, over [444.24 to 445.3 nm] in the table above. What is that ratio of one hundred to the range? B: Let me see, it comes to 8.1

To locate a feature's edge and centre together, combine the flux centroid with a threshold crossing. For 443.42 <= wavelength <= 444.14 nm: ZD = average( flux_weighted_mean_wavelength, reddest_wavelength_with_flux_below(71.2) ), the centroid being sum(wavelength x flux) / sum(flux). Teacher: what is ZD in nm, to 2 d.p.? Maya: 443.94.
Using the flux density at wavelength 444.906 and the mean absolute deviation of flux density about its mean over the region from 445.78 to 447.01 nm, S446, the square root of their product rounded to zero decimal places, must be 12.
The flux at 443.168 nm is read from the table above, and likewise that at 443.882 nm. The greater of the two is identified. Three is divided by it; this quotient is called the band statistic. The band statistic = 0.0403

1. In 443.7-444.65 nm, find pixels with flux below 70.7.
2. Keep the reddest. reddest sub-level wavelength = 444.496 nm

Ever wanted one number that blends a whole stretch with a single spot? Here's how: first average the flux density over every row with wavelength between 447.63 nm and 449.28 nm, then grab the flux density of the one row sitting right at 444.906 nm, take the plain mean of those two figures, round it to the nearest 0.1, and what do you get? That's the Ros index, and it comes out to 72.3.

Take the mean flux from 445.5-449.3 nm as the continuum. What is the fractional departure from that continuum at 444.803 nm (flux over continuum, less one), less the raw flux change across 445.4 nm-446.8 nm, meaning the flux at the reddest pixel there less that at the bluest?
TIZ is -12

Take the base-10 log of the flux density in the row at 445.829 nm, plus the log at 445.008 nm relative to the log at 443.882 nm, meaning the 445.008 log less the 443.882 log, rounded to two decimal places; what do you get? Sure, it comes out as 1.83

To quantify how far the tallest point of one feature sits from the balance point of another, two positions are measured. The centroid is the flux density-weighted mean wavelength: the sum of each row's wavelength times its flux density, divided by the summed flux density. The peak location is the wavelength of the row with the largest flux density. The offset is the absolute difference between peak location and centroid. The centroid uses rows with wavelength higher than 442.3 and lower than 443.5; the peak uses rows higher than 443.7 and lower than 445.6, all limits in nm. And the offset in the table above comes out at 1.90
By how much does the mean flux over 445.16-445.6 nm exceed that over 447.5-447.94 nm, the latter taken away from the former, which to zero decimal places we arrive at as -12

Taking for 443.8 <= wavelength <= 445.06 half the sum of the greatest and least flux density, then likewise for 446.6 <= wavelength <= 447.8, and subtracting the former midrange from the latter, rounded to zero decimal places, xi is 3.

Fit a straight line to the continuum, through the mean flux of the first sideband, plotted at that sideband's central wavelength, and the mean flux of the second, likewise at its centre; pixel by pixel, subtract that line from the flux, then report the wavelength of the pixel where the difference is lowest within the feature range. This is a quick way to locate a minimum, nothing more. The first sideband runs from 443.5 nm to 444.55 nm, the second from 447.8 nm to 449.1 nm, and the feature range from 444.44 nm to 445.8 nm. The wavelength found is 445.521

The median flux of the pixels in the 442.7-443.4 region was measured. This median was 71.6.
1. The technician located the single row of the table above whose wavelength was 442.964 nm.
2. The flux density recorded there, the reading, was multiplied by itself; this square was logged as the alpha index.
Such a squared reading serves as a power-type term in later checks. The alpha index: 5535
